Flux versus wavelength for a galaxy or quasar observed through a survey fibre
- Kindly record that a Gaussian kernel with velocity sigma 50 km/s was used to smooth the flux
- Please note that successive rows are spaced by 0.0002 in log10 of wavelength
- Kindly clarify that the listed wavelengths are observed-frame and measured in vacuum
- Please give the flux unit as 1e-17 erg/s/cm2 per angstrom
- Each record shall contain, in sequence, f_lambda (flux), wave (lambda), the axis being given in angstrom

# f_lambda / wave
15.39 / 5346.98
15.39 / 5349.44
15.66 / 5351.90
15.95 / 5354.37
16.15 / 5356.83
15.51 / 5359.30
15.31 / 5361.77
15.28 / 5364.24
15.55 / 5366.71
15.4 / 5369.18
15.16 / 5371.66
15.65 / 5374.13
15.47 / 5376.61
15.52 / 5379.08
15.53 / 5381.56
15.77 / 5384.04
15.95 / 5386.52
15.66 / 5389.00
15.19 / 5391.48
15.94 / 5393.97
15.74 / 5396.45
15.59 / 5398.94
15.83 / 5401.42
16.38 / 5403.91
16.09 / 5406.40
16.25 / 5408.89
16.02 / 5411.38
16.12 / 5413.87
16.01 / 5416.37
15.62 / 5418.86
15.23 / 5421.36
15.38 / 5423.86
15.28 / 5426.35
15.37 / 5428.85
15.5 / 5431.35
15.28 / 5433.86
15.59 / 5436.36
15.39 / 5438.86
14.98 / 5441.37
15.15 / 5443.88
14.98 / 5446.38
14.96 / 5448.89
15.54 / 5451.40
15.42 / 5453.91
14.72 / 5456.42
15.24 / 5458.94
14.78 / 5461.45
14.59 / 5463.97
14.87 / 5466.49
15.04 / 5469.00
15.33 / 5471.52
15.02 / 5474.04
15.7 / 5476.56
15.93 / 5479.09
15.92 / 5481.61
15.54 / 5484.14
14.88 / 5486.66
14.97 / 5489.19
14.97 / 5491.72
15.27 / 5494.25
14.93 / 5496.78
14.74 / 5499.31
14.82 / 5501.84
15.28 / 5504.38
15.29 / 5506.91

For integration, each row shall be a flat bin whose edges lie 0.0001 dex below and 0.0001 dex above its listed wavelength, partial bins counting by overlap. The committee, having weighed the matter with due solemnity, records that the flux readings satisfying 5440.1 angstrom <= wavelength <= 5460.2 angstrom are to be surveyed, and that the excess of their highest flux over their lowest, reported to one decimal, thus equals 0.8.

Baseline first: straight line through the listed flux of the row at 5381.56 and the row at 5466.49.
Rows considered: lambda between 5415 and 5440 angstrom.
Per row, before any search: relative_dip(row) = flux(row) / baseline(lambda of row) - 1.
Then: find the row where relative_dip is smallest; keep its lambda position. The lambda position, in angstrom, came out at 5421.36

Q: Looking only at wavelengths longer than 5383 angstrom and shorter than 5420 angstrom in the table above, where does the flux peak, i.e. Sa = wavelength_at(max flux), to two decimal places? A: 5403.91 angstrom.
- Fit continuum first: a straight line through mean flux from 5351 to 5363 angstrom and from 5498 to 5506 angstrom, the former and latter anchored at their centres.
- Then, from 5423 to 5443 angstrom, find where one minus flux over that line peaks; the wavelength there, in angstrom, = 5441.37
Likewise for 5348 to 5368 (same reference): 5364.24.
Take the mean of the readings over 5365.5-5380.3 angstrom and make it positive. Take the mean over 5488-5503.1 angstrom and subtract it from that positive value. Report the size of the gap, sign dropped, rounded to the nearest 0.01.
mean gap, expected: 0.51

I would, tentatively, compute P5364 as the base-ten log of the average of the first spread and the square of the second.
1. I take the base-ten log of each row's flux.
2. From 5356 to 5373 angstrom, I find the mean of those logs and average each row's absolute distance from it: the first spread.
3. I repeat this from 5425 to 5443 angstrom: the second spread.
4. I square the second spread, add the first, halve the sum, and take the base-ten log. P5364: -2.51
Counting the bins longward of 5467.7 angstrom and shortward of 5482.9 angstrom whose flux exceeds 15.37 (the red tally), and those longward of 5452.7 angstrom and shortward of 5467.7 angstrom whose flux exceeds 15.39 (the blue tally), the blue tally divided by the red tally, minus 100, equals -99.7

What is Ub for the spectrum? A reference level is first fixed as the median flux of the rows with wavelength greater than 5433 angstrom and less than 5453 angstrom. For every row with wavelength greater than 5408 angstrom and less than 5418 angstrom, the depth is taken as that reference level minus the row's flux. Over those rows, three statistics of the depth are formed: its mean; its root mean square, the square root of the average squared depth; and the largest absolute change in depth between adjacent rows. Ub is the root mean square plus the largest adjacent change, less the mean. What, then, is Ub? 2.0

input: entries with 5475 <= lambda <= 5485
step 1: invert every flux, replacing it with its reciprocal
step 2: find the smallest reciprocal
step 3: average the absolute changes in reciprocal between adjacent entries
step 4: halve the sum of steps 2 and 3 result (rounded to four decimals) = 0.0318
